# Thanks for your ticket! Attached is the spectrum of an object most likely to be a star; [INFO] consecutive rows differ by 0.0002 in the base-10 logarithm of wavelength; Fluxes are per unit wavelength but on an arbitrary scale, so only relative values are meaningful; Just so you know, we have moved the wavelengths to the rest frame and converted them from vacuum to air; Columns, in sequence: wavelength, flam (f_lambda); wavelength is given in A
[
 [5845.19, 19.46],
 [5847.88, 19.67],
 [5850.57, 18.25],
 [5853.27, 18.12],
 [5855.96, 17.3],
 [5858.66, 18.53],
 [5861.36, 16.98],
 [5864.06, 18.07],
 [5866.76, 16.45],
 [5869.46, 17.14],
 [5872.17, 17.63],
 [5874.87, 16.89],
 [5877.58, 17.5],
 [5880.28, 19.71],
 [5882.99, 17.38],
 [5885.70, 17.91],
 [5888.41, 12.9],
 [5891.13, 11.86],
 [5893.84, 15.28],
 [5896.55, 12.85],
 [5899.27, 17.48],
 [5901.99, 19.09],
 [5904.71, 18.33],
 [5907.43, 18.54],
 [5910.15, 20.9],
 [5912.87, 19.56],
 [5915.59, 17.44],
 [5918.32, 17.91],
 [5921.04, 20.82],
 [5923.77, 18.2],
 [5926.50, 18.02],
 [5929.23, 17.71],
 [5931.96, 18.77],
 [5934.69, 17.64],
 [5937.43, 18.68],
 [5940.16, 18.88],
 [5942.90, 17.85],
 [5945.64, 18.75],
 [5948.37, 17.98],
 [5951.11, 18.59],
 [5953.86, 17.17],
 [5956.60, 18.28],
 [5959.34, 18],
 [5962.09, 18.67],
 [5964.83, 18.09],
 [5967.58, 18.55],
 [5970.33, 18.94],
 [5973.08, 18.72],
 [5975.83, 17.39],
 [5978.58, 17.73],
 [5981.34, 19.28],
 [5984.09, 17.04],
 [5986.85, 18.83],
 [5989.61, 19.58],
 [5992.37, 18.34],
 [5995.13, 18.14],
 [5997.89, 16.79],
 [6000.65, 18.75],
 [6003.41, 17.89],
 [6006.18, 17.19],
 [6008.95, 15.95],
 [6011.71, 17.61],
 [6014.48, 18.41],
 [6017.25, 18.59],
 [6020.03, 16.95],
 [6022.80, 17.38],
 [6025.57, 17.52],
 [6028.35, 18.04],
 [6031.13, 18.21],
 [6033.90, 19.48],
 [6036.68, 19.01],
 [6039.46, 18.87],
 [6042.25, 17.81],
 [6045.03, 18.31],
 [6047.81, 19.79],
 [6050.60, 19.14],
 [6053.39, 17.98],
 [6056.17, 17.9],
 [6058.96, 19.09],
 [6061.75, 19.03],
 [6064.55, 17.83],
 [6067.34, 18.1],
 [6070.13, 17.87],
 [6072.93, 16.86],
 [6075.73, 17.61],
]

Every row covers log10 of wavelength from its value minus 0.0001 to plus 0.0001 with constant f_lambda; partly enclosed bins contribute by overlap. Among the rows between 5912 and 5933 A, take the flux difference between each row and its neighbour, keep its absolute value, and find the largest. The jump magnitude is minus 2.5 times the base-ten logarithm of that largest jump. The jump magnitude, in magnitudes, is -1.16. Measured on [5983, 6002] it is -0.73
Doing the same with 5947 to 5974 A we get -0.38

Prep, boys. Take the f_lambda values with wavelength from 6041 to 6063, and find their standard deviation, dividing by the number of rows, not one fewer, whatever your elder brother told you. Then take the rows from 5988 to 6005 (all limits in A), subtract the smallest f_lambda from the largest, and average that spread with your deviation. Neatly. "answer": 1.7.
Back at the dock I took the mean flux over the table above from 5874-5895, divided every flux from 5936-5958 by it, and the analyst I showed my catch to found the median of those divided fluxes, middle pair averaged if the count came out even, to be 1.14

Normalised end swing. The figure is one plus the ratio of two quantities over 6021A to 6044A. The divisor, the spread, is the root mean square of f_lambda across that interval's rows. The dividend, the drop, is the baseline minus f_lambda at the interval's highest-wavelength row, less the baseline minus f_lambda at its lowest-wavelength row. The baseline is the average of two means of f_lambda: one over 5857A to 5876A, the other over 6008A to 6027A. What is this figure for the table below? 0.98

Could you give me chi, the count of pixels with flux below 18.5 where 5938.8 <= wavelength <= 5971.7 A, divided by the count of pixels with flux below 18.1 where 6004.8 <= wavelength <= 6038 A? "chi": 0.86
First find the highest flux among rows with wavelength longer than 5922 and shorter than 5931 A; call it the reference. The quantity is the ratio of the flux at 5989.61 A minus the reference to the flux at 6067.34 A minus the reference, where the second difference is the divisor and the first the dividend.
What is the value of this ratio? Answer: -14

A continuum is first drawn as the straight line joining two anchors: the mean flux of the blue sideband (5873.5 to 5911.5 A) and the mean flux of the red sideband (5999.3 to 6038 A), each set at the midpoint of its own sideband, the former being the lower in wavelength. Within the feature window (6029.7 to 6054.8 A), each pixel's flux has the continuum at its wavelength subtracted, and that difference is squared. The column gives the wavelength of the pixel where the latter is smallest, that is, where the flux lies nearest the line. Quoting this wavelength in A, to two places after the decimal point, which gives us 6045.03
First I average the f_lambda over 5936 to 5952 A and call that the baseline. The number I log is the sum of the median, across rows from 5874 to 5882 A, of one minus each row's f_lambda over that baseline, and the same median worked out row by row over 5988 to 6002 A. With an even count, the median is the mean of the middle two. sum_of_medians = 0.06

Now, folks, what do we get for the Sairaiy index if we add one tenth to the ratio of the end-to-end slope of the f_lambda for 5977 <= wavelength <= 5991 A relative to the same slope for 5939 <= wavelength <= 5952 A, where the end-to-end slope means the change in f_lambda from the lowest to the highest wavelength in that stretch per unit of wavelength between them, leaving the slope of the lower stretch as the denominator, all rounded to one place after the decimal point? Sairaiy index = -6.2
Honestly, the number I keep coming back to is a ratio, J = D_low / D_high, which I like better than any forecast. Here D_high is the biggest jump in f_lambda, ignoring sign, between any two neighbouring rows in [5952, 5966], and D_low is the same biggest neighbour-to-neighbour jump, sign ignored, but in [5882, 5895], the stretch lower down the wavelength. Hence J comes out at 4.5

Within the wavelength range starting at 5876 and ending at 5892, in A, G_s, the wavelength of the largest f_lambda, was 5880.28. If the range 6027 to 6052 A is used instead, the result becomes 6047.81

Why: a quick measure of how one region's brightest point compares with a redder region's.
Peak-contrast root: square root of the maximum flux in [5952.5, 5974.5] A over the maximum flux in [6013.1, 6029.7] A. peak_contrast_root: 1.009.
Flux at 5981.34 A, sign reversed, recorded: -19.3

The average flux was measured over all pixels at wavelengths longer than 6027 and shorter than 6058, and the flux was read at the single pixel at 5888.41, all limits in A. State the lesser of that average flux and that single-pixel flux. 13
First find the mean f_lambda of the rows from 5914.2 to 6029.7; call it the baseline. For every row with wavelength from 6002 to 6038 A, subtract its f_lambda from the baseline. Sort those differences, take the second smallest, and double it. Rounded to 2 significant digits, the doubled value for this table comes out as -1.8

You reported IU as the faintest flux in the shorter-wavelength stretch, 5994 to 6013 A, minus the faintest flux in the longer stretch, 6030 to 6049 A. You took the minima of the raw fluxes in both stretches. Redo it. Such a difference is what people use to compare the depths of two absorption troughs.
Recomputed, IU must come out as -1.9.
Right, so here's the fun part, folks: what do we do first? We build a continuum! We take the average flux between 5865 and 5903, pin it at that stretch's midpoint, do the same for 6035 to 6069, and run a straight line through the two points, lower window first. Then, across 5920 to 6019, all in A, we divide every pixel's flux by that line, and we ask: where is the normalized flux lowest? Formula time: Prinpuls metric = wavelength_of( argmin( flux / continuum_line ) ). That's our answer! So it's 6008.95 A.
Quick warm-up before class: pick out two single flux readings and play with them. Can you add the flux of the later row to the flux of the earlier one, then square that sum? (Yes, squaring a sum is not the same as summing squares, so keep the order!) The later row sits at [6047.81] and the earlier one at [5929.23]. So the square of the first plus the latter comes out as 1406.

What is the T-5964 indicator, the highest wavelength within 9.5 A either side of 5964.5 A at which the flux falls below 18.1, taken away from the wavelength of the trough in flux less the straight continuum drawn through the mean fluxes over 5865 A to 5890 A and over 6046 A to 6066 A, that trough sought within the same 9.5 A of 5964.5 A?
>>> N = -5.5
